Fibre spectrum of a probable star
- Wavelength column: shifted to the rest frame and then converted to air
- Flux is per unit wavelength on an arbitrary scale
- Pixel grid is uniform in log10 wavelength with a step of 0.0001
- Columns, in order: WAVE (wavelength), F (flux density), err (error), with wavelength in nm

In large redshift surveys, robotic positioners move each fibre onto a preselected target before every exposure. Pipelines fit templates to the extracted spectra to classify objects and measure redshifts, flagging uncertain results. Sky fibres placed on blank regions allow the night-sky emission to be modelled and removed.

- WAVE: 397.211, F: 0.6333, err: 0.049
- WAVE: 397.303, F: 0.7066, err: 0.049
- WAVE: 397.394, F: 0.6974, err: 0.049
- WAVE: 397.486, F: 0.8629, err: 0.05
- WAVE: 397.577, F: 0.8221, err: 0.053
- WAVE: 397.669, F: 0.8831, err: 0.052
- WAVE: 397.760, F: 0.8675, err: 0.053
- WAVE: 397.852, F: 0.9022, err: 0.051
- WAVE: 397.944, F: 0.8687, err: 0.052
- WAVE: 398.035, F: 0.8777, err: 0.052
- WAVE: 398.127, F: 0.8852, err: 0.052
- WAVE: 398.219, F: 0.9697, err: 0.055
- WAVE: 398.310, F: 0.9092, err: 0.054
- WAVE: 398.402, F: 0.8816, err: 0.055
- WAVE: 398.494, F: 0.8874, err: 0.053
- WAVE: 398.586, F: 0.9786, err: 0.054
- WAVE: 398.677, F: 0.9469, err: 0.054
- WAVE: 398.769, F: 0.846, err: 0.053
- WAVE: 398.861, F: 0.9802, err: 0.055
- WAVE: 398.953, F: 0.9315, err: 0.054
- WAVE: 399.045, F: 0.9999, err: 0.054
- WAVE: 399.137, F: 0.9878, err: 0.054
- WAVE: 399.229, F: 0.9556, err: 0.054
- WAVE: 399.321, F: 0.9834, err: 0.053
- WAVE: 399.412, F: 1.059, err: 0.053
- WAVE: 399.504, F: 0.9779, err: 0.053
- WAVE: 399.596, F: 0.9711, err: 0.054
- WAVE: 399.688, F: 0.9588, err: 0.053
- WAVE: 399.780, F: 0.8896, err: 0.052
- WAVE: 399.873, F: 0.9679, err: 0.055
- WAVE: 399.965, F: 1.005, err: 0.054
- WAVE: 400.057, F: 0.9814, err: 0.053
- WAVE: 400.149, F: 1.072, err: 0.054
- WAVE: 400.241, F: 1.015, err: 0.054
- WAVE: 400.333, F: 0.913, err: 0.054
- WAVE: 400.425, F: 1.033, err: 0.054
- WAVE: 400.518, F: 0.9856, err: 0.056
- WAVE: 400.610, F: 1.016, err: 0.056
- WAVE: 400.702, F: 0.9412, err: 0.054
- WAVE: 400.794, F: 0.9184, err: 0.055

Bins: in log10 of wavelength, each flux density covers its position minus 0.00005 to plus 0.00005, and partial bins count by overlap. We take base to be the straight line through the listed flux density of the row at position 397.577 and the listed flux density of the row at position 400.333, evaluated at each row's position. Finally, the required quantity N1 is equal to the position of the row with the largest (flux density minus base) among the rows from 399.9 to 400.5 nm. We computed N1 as 400.149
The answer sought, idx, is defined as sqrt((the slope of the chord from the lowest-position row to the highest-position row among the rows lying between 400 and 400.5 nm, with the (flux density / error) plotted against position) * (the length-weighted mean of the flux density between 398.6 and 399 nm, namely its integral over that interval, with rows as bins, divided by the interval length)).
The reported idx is 1.24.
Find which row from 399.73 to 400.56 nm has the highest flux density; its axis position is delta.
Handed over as 400.149 nm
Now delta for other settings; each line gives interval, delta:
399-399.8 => 399.412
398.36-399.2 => 399.045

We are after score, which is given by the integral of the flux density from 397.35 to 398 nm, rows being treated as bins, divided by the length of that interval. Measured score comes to 0.84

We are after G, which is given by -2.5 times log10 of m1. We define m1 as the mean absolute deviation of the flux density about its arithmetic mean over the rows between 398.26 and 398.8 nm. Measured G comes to 3.6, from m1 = 0.037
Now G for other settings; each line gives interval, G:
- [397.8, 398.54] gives 4.1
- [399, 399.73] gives 4.2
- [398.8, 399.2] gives 4.2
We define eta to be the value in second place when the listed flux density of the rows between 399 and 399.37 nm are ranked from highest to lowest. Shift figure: 0.9878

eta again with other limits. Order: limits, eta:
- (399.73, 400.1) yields 0.9814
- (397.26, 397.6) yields 0.8221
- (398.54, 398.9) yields 0.9786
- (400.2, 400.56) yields 1.015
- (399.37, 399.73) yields 0.9779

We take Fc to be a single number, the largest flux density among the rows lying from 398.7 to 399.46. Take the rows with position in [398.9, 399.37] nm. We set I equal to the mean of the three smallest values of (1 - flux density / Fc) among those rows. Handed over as 0.06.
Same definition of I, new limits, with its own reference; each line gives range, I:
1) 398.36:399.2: 0.07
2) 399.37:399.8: 0.05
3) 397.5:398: 0.16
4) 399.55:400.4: 0.03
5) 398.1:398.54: 0.13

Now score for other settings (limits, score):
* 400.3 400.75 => 0.98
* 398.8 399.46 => 0.98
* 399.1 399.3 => 0.97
